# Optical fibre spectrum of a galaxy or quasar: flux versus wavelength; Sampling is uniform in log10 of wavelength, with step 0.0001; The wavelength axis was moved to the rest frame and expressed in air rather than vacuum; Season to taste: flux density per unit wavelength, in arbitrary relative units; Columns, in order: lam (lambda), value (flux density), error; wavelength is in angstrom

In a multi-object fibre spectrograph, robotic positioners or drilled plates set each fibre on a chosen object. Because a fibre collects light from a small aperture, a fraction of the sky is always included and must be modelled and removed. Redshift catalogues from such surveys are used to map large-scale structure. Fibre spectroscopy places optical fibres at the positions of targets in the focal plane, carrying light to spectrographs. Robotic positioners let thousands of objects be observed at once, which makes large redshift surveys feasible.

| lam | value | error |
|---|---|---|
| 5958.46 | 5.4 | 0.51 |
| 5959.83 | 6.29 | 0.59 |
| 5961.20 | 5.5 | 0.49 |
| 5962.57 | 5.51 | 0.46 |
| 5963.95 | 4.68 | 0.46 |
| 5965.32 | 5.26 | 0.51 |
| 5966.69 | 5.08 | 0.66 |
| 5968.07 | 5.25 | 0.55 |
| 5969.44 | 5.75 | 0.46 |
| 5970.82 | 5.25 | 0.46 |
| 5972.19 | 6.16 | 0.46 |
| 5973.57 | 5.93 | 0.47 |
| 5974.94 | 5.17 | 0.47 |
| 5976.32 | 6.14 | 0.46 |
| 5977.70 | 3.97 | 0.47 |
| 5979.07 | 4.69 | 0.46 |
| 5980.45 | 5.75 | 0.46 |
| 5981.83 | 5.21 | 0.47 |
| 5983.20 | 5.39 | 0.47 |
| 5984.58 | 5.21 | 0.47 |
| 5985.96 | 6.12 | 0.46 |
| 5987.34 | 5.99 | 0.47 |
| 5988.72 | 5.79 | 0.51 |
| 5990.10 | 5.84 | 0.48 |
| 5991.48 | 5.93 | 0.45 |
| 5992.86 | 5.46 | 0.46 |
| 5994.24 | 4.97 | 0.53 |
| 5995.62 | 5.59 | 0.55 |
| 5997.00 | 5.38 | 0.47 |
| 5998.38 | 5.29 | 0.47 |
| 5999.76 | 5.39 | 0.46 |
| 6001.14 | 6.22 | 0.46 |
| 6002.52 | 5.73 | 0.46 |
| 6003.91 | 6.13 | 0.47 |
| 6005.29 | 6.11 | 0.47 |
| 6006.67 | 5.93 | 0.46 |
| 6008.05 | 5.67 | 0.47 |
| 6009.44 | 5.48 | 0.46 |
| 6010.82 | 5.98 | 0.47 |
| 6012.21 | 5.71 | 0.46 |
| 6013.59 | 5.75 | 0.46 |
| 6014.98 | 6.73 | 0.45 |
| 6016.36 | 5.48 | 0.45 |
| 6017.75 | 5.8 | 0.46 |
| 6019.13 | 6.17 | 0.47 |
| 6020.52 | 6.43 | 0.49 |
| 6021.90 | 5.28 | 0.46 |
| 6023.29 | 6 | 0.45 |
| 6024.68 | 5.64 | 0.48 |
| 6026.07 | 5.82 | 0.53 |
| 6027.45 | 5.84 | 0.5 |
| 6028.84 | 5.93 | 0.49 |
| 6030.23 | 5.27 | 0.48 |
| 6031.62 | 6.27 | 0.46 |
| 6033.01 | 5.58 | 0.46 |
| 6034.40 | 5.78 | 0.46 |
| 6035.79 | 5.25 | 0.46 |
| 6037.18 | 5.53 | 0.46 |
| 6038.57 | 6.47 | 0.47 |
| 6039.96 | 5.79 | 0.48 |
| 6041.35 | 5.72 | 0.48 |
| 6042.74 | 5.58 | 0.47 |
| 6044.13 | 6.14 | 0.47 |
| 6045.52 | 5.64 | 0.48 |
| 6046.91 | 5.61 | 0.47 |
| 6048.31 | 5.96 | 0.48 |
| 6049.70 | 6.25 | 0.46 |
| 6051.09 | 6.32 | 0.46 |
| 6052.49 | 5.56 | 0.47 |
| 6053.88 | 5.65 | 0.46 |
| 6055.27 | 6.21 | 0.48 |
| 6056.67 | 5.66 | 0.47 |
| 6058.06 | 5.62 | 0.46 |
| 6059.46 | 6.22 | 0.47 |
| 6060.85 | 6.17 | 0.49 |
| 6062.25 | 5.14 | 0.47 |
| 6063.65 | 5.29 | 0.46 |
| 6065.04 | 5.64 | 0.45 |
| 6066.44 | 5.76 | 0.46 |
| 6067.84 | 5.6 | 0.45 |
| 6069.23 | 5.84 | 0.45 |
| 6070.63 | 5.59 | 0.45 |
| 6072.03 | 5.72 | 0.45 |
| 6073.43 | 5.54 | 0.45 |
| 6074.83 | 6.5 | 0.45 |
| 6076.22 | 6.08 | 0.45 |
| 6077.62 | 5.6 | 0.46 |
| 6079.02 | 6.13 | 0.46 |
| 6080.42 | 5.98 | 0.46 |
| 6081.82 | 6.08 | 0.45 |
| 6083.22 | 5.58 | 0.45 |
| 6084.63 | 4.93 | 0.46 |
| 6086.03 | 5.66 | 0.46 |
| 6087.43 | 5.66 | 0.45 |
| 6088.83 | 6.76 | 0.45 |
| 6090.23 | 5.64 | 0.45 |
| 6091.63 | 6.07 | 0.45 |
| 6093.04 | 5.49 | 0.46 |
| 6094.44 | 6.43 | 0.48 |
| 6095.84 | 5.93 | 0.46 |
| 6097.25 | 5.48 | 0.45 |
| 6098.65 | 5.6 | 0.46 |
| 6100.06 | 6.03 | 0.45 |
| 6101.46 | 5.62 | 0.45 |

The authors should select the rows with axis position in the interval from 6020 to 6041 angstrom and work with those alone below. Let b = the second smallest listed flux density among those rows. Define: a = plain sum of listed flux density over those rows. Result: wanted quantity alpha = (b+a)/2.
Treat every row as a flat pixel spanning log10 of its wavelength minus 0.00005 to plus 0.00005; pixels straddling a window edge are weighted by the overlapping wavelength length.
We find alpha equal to 46.1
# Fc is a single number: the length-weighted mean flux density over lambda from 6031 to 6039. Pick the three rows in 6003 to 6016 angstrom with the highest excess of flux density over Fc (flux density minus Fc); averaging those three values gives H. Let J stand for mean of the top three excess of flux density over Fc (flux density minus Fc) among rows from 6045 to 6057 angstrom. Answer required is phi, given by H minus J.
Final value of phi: 0.06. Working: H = 0.54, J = 0.47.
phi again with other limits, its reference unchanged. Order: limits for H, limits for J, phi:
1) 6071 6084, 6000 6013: 0.08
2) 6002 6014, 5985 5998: 0.06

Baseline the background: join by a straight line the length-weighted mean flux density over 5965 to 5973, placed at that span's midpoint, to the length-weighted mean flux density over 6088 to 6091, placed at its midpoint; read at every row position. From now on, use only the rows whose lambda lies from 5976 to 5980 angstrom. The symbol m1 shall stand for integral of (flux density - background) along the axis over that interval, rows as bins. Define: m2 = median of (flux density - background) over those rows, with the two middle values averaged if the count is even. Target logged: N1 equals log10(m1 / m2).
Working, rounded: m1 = -2.6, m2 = -0.84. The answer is 0.49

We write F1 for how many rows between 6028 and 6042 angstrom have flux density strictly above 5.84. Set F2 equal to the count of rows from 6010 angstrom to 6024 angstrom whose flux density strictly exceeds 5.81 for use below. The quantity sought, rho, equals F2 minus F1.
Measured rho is 2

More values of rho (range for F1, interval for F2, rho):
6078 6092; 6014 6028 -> 1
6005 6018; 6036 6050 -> 0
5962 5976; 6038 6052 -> 3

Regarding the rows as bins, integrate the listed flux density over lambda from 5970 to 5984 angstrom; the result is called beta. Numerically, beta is 75.1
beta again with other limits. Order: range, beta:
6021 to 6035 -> 80.5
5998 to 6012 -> 81.2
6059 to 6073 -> 79.6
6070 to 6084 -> 82.2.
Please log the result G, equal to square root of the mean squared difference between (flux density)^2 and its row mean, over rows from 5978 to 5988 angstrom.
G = 5.1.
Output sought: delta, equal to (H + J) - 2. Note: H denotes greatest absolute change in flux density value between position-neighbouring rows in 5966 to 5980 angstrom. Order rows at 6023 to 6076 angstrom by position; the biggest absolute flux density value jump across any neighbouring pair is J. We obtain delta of 1.20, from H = 2.17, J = 1.03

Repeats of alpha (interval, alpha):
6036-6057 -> 46.8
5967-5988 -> 43.3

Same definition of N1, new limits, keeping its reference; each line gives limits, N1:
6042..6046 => 0.24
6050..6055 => -0.03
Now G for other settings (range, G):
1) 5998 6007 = 3.9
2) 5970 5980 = 7.8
